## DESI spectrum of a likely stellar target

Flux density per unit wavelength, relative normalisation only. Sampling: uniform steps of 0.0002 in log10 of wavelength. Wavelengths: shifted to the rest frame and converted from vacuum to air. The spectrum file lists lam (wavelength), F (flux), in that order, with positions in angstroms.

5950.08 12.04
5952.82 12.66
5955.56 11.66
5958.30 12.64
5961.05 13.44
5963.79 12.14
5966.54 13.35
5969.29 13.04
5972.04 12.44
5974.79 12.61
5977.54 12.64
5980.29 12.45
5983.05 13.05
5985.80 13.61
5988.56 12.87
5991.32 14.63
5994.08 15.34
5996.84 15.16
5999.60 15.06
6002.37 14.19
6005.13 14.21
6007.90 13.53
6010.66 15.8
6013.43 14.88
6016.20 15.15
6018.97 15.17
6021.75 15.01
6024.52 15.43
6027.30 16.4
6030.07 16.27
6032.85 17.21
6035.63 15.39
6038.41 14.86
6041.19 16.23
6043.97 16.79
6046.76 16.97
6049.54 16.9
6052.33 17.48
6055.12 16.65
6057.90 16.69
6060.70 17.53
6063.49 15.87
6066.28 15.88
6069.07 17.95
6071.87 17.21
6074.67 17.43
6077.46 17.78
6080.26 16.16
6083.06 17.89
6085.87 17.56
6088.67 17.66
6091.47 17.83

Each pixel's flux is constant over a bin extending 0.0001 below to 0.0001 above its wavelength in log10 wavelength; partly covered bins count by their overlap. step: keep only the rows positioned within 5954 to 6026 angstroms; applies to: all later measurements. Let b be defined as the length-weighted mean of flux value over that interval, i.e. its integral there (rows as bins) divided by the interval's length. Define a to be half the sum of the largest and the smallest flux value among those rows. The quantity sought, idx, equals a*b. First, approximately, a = 13.7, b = 13.8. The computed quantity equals 190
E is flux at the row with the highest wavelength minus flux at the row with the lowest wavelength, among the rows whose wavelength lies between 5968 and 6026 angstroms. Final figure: 2.4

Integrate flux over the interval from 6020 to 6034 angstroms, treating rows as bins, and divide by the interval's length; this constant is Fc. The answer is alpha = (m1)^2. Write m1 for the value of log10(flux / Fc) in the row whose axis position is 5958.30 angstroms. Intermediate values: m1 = -0.10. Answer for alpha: 0.011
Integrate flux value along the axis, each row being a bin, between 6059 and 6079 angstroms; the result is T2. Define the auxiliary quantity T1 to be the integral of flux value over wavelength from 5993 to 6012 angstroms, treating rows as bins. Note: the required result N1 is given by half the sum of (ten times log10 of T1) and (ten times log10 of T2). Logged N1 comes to 24.9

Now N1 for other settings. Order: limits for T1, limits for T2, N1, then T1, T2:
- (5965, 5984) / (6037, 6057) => 24.5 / 243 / 331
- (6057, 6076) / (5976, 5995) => 24.6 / 322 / 256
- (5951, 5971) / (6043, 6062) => 24.6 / 254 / 323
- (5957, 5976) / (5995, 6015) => 24.3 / 243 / 294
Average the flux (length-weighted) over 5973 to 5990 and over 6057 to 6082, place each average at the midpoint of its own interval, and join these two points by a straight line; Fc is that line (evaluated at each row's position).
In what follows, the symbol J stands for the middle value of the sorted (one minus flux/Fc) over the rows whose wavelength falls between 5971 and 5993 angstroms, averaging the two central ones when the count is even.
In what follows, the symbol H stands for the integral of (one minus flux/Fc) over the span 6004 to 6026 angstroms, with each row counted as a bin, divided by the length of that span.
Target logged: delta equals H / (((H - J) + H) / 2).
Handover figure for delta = 1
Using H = -0.033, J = -0.003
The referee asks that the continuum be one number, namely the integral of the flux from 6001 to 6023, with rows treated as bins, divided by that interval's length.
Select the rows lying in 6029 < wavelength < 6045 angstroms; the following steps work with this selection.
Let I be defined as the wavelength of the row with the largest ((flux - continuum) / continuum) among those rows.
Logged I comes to 6032.85 angstroms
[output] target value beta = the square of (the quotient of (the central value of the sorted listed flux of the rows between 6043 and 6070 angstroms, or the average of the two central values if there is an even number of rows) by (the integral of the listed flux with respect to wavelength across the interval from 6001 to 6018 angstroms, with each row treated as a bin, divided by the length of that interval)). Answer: 1.3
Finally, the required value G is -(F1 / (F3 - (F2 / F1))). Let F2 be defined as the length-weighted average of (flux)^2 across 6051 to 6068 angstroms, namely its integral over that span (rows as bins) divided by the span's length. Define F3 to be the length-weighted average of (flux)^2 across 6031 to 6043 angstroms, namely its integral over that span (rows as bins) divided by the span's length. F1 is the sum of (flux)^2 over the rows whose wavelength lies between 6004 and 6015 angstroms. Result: -3.4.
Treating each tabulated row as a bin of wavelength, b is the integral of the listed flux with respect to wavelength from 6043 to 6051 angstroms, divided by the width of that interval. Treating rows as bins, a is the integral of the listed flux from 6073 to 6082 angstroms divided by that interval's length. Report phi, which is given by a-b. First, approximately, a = 17.2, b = 16.9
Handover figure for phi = 0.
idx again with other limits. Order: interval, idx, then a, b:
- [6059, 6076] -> 287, 16.9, 17.0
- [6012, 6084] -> 269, 16.4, 16.4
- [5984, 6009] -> 201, 14.1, 14.3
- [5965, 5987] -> 168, 13.0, 12.9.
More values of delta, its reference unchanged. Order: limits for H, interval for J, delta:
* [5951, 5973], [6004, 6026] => 1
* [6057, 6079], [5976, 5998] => -3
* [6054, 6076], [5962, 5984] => 1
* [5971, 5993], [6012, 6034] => -2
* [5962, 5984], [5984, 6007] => -1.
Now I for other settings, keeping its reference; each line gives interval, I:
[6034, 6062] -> 6060.70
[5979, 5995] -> 5994.08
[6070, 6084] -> 6083.06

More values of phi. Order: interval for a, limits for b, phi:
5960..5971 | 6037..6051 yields -3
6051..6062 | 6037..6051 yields 1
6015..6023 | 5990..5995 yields 0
